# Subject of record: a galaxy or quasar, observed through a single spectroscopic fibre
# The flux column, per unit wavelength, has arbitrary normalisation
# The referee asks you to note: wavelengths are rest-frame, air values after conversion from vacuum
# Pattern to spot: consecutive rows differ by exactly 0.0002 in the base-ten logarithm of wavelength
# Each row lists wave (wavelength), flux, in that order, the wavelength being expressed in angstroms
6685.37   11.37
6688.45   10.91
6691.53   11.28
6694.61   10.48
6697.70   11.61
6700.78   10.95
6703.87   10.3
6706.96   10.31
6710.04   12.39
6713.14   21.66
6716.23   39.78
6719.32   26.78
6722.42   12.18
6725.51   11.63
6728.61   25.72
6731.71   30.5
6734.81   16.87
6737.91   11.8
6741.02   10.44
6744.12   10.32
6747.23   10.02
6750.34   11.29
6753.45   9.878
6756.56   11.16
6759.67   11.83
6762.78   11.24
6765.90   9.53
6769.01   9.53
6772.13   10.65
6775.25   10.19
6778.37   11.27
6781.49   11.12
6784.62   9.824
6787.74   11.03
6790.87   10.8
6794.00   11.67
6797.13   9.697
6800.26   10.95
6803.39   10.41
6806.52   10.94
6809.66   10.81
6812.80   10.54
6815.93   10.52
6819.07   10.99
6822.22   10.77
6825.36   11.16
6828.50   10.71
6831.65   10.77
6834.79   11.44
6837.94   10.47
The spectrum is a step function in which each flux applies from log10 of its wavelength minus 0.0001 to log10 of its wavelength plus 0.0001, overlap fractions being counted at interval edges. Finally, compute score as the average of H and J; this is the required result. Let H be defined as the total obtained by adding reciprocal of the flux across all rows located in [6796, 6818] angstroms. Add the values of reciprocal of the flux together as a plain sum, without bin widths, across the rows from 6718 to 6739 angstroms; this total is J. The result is 0.54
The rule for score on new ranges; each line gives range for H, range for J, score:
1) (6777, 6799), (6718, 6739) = 0.54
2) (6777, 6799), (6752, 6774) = 0.66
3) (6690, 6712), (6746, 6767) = 0.65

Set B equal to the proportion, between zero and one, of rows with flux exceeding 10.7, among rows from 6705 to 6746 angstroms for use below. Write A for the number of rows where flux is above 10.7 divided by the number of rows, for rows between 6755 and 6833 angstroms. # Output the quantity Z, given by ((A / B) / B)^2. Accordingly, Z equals 1.2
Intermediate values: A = 0.64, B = 0.769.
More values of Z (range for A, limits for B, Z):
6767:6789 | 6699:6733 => 0.4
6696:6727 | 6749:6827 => 4.9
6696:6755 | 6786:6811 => 1.5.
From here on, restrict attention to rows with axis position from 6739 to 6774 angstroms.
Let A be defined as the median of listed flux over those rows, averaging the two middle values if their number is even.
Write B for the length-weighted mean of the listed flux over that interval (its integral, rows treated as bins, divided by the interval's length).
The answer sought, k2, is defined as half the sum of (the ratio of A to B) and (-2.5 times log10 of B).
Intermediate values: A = 10.4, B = 10.5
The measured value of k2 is -0.78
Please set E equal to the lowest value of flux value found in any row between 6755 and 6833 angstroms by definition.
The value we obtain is 9.53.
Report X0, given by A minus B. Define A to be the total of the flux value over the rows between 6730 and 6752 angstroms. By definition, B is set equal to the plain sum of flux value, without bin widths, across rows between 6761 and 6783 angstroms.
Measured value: 28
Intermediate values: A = 101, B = 74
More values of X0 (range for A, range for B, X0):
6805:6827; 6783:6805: 1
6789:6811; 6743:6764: 0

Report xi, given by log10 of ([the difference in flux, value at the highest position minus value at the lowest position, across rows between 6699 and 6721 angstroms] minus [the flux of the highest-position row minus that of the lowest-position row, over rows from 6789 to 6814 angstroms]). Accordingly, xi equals 1.2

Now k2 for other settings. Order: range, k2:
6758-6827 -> -0.78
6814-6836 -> -0.80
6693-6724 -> -1.17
